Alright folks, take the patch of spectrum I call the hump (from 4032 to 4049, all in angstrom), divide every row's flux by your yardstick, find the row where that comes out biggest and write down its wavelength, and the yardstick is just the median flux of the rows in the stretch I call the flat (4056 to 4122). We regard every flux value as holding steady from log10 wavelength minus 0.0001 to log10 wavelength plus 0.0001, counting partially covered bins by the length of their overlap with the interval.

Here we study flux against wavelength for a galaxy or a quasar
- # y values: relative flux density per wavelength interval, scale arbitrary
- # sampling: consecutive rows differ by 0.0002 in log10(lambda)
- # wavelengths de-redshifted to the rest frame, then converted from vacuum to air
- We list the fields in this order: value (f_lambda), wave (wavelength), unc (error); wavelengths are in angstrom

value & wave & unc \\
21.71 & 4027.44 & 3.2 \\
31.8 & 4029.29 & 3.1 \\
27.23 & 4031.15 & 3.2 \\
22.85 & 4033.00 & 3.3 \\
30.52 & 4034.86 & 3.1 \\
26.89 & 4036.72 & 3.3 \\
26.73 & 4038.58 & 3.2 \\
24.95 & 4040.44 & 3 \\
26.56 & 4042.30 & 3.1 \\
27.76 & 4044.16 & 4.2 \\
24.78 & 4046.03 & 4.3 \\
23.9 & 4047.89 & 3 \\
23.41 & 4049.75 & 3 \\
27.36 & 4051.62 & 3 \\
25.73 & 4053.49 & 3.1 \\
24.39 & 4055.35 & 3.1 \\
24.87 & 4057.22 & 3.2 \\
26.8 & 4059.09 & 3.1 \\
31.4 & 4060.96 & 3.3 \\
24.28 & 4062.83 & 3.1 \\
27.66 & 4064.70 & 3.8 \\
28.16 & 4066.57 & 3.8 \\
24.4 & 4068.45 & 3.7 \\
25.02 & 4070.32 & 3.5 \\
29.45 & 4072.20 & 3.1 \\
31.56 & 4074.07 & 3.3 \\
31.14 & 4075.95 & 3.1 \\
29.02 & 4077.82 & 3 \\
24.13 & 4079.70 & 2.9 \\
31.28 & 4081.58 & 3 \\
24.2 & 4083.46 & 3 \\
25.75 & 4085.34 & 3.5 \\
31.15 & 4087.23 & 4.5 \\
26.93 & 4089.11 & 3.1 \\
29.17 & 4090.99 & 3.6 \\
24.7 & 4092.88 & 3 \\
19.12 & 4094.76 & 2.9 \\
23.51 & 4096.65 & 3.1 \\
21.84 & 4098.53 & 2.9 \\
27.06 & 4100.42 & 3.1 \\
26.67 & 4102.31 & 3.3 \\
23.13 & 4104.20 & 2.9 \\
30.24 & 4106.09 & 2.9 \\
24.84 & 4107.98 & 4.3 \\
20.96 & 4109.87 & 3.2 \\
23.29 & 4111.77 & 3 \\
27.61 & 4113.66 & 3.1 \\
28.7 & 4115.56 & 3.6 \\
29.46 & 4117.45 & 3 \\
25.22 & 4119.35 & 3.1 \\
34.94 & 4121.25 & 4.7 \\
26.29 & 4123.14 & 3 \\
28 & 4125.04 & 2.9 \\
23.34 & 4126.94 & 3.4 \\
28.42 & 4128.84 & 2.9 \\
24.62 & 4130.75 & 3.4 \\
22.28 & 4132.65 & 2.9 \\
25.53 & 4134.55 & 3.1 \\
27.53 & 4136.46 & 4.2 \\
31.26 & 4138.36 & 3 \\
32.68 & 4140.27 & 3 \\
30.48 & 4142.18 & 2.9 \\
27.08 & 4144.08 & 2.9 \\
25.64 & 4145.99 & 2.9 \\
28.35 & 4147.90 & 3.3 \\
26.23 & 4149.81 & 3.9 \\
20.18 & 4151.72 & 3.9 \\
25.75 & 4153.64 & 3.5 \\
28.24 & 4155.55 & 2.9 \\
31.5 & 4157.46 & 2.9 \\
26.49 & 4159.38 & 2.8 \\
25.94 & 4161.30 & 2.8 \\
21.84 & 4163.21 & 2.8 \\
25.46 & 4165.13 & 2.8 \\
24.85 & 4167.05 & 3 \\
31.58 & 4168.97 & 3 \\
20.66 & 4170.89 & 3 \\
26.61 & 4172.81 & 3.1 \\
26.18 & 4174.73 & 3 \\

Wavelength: 4034.86 angstrom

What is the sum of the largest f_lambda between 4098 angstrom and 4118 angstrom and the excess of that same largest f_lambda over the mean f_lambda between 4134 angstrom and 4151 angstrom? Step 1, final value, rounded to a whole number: 32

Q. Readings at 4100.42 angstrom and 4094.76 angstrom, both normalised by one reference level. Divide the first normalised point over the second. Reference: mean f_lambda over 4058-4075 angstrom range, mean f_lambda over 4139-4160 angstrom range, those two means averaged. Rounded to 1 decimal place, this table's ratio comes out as 1.4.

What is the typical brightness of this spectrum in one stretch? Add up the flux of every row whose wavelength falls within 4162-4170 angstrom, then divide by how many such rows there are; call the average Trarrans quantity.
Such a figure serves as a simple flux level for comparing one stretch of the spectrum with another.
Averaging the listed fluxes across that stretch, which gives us 25.9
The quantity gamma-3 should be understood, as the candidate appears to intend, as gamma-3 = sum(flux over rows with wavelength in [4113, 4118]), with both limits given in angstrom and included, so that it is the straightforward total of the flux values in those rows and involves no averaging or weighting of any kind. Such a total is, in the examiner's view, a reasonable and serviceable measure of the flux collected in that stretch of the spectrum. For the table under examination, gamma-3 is 86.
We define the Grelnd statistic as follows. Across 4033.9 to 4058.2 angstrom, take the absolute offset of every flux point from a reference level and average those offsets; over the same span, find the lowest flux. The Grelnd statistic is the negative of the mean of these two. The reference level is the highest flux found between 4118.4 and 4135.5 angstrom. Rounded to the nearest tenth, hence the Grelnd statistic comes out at -16.2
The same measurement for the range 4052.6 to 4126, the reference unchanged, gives -13.7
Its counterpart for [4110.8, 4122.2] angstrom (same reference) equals -15.0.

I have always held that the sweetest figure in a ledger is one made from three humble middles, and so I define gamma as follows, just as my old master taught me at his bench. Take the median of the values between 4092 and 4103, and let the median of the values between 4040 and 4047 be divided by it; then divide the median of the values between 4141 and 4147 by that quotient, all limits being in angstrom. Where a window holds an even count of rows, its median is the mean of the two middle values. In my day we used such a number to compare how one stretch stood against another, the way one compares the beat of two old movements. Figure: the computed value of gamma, 25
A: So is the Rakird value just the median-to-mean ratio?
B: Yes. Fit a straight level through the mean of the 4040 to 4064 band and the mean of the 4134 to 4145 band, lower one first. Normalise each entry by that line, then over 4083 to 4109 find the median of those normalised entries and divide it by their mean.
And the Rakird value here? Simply 0.99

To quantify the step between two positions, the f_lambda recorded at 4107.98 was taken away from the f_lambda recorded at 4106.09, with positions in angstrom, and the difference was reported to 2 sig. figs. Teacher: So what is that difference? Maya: 5.4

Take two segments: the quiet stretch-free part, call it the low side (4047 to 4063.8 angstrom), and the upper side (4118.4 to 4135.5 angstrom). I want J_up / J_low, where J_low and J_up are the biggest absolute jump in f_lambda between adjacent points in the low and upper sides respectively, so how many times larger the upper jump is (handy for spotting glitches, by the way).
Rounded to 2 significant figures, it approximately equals 1.4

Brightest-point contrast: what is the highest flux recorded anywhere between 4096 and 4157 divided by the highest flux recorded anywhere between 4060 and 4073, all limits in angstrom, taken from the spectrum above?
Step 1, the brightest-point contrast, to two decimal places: 1.11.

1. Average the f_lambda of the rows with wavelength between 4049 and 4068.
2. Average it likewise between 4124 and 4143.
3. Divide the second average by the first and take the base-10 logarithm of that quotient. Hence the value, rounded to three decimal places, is 0.016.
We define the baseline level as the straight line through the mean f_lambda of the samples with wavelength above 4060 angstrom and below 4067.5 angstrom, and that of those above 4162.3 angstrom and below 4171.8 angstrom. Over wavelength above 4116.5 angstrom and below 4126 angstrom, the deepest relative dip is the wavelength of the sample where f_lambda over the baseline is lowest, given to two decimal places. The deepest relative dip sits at 4119.35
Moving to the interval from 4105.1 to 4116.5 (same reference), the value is 4109.87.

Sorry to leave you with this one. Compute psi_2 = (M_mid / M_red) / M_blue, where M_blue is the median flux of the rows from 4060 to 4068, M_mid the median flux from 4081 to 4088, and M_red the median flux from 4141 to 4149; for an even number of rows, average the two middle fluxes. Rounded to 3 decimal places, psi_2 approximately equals 0.037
